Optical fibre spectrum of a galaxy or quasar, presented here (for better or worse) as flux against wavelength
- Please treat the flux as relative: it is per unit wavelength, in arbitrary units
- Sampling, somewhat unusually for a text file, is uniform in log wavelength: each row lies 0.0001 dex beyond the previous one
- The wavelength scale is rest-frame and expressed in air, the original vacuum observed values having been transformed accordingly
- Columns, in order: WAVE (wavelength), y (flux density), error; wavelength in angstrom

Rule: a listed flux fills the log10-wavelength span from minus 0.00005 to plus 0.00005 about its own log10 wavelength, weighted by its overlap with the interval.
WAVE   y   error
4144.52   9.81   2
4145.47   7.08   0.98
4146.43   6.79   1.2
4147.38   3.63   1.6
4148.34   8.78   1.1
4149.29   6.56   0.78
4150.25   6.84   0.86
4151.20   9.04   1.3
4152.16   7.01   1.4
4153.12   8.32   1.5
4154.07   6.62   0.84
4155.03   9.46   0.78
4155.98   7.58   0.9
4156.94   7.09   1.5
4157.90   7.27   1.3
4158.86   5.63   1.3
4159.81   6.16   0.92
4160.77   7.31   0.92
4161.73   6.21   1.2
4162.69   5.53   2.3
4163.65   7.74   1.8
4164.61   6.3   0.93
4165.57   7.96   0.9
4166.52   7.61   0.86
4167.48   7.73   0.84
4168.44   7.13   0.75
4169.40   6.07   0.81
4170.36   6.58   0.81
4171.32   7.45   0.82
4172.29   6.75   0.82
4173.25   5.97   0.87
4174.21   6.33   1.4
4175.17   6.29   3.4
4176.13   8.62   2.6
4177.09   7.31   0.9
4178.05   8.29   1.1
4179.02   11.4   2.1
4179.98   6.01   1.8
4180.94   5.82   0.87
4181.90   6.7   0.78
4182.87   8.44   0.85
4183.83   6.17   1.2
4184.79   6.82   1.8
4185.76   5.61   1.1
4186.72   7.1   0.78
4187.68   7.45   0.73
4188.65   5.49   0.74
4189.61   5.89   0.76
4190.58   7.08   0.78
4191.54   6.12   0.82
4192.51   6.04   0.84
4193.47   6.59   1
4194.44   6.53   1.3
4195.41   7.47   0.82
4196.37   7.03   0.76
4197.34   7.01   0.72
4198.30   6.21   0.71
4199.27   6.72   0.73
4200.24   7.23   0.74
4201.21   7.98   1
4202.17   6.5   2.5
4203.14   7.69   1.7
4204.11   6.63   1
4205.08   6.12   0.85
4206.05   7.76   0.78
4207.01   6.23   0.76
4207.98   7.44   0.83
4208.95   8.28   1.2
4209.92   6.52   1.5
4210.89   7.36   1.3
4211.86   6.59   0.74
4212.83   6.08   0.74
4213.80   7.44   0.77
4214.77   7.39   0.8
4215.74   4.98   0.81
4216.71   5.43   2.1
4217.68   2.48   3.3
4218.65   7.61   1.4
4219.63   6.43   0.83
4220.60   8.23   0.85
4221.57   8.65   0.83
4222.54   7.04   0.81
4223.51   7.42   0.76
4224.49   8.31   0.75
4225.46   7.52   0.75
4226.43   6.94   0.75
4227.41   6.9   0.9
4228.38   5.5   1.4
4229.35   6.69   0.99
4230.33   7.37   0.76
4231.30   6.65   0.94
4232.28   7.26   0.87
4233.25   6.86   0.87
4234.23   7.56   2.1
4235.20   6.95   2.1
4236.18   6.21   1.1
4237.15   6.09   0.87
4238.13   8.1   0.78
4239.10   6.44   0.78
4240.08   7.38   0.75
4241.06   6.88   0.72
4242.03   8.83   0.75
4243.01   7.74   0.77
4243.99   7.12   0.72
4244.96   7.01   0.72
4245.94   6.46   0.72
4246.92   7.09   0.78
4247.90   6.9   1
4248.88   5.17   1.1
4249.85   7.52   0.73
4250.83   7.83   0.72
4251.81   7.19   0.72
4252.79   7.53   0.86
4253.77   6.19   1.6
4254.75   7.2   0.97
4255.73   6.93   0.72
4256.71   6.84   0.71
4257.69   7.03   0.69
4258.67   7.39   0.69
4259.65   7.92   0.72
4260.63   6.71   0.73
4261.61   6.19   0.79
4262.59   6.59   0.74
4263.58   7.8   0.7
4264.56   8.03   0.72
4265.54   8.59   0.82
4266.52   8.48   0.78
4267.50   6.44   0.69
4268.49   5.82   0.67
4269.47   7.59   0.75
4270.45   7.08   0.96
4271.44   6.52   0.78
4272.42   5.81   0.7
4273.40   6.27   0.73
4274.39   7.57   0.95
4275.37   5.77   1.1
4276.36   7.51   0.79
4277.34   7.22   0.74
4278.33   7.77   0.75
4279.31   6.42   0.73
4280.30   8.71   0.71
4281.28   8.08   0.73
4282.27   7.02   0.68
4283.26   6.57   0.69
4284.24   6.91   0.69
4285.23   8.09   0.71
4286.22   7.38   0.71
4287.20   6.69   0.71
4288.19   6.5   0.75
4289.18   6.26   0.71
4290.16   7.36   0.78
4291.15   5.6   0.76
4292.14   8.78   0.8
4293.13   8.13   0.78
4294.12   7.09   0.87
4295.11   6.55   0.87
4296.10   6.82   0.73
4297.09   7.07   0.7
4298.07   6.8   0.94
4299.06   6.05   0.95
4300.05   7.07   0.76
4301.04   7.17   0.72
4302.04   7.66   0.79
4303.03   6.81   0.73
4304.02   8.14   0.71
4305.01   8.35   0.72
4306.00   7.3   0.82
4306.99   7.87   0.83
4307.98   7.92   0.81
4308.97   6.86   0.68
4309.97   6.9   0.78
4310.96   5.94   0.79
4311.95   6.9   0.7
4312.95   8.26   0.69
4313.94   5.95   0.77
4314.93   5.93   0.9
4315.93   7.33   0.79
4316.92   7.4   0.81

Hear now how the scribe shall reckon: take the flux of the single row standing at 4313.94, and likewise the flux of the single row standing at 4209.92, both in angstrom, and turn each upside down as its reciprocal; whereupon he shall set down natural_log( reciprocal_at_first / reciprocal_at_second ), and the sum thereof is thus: 0.09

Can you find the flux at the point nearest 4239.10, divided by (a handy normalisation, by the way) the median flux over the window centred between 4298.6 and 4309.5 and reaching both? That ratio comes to 0.88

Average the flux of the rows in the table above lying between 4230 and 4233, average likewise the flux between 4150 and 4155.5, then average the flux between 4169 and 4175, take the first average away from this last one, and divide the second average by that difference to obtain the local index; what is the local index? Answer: -14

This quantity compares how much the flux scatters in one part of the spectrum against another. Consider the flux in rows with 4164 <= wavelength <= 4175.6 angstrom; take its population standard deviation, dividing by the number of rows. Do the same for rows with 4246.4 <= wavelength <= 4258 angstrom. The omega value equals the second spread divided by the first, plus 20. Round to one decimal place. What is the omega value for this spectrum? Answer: 21.0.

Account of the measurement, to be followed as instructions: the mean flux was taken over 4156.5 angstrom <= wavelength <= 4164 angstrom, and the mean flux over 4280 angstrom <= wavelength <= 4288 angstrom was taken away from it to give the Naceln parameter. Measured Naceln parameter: -0.8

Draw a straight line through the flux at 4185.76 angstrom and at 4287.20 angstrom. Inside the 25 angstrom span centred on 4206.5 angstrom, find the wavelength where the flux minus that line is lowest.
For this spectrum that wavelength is 4217.68 angstrom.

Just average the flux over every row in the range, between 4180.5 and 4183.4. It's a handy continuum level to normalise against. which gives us 6.99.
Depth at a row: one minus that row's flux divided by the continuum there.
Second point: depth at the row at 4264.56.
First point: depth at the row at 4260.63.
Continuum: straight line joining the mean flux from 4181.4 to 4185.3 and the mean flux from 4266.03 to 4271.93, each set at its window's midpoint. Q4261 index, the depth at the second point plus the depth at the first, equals -0.11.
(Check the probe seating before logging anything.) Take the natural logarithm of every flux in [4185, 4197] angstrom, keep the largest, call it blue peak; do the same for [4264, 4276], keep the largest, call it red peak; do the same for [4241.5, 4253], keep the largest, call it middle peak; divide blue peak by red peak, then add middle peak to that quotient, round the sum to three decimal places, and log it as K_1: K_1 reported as 3.113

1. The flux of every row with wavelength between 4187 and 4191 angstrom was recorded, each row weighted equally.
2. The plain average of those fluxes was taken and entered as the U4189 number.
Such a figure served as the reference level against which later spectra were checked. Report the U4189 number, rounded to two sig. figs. 6.5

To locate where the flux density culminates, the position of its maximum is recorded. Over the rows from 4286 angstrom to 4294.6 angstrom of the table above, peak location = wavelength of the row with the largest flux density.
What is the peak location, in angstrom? 4292.14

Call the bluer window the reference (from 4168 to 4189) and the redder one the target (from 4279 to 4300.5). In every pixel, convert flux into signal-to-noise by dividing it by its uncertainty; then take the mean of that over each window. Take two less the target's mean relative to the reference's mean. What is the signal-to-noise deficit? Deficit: 0.61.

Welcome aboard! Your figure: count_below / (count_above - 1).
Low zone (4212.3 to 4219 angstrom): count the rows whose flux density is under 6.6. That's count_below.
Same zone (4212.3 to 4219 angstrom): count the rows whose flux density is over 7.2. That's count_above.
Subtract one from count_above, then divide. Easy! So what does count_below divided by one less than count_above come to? 2.0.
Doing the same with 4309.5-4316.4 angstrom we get 3.0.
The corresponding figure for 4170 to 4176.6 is 4.0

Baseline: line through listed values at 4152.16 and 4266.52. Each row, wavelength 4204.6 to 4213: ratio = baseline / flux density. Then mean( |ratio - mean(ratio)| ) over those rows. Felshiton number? 0.111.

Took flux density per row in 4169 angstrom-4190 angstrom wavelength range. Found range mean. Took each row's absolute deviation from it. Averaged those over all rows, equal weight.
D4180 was 1.0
